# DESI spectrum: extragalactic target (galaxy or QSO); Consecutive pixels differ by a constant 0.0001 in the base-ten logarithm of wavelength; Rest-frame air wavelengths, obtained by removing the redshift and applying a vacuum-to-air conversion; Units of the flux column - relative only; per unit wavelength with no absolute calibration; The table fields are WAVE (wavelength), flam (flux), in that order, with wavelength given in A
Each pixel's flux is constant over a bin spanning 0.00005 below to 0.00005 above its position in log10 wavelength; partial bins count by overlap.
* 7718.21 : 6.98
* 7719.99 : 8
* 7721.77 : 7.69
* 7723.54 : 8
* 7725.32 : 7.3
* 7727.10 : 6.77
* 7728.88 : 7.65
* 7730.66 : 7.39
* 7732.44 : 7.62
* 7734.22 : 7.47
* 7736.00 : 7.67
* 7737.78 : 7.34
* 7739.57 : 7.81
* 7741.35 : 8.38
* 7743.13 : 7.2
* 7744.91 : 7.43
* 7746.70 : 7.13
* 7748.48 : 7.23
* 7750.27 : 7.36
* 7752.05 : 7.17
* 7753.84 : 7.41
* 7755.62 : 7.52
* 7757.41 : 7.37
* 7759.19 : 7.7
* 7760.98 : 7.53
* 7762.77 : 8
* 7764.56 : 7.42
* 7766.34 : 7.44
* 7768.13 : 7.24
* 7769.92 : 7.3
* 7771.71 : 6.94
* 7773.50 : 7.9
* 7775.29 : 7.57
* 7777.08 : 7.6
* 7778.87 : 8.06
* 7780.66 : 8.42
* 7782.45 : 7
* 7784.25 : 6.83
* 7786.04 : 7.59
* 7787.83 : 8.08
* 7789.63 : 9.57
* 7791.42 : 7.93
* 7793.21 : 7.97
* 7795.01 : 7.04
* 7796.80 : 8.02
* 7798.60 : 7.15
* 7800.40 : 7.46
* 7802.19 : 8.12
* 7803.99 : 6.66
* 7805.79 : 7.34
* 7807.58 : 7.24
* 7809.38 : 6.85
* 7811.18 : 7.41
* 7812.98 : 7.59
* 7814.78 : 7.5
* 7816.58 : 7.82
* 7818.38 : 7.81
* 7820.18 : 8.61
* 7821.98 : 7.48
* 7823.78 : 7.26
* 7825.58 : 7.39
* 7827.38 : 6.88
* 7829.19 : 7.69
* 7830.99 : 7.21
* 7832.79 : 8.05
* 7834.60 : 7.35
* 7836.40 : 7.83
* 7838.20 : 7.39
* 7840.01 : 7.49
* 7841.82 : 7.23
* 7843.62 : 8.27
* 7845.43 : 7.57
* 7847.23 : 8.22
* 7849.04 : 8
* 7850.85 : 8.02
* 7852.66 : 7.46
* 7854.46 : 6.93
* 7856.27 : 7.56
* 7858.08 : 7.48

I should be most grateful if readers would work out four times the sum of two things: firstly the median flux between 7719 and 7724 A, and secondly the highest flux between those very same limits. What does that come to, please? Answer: 64.0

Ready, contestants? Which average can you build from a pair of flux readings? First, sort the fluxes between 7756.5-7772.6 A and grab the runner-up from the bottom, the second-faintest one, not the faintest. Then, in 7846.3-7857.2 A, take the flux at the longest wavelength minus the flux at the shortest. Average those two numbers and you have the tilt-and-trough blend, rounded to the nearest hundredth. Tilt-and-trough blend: 3.29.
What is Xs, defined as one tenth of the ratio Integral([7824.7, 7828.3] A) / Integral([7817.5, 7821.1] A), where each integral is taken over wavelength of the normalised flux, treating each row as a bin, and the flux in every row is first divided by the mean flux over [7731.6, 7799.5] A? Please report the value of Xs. 0.087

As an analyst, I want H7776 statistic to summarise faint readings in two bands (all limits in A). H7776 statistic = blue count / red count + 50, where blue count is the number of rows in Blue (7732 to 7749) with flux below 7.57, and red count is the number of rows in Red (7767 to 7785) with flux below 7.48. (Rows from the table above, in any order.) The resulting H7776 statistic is 51.2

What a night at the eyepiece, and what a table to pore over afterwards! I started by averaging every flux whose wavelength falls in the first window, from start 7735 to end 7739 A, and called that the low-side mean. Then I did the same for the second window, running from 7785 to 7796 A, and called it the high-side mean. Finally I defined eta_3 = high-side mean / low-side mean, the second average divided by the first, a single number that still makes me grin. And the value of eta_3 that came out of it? 1.07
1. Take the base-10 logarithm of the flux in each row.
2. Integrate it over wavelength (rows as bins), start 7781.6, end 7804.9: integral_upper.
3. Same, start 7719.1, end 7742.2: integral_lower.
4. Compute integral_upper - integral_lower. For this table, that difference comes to 0.17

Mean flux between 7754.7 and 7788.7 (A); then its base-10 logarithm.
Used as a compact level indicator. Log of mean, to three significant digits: 0.878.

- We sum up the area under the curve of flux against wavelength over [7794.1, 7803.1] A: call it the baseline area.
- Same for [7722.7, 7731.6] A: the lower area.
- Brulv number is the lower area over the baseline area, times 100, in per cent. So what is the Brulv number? 97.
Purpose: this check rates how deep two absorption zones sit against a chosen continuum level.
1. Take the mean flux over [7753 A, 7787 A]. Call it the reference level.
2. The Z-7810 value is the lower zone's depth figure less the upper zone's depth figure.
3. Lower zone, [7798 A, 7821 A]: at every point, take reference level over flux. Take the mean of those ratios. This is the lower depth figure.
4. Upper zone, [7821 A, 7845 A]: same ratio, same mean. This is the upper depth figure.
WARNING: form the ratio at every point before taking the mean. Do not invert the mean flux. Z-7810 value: 0.002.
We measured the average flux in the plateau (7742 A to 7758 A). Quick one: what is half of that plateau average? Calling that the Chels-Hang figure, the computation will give 3.66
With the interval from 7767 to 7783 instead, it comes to 3.78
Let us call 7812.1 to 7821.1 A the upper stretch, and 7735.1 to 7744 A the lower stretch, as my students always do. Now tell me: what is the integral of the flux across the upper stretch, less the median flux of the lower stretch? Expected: 63.1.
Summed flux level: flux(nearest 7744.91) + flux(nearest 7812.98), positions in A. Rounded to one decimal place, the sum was 15.0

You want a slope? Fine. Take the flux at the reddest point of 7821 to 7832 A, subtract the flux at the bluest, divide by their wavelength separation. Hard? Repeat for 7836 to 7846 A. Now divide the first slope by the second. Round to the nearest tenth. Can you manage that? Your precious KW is 1.0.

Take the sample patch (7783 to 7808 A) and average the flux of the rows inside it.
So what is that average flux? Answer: 7.64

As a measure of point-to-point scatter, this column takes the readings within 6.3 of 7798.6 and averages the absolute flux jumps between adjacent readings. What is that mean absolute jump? 0.868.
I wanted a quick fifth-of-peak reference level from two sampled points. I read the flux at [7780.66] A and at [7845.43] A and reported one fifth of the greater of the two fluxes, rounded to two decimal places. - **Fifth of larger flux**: 1.68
